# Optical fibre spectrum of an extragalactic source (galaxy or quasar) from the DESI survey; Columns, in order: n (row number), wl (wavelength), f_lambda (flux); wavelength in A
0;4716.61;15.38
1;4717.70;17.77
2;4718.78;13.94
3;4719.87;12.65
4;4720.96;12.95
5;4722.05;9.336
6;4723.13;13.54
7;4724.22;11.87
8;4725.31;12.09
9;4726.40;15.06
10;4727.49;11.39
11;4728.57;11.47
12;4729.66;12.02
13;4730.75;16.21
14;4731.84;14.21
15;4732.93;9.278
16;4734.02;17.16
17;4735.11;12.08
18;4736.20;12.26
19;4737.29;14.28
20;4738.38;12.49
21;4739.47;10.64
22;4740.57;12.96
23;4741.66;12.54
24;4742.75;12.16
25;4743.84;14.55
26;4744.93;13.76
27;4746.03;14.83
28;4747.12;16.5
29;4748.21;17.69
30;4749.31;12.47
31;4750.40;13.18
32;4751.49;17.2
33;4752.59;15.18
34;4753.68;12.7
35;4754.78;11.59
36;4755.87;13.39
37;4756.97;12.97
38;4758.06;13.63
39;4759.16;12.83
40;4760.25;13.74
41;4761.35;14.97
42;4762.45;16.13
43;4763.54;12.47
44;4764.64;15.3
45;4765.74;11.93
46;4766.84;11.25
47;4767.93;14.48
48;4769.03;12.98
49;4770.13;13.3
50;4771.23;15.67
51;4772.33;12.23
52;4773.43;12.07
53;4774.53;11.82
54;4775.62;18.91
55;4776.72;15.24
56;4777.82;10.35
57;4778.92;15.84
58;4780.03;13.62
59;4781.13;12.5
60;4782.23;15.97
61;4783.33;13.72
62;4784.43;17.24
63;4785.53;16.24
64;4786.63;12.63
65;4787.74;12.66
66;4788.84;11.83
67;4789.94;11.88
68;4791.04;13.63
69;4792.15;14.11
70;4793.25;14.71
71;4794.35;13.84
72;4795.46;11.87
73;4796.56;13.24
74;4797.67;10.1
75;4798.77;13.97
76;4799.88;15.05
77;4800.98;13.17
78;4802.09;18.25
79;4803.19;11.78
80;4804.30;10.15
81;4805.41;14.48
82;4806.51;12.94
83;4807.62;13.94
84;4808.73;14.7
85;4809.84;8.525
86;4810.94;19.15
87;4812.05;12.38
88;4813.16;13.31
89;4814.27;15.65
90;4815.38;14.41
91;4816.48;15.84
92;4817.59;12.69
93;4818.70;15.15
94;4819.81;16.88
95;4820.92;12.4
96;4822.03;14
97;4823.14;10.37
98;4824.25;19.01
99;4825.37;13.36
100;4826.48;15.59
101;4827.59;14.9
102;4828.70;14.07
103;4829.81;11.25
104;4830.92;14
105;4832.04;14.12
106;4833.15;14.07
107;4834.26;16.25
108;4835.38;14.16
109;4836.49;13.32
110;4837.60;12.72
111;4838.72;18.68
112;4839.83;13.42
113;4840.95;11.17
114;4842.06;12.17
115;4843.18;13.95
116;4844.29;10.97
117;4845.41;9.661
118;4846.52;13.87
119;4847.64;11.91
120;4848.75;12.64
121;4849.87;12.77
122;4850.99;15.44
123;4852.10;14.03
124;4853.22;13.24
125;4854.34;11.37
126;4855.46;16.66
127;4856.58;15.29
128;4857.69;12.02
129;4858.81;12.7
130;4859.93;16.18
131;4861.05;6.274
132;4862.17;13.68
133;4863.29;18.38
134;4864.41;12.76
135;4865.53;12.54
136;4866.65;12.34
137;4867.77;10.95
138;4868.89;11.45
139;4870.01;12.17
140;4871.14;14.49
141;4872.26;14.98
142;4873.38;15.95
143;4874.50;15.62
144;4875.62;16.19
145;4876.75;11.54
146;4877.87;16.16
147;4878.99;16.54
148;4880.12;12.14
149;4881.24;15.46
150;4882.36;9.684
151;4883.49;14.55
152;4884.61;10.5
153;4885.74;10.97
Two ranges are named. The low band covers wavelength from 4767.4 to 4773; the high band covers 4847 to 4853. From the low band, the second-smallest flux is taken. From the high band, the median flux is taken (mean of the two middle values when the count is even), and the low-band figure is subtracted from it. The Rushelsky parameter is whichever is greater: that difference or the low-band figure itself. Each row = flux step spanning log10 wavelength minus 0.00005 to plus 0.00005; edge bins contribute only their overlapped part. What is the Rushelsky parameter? 13.0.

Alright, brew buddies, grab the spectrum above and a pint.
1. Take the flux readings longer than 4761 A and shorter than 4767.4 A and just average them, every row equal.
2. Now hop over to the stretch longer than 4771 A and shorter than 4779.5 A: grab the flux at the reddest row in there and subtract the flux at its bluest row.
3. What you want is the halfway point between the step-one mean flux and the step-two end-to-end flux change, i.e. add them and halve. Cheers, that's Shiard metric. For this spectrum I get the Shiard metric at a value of 6.9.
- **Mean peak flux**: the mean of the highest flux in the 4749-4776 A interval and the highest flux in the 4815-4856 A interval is 19.0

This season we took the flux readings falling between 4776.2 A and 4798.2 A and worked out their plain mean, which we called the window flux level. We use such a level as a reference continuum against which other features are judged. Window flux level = 13.6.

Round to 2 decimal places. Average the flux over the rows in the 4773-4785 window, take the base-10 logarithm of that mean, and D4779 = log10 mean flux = 1.16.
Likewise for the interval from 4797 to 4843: 1.14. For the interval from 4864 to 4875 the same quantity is 1.12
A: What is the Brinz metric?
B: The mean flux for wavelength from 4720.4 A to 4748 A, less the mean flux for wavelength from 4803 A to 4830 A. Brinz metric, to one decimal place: -0.9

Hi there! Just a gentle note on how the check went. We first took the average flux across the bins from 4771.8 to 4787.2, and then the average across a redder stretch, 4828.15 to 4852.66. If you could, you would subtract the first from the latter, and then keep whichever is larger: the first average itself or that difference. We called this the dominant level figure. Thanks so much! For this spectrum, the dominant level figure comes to 14.2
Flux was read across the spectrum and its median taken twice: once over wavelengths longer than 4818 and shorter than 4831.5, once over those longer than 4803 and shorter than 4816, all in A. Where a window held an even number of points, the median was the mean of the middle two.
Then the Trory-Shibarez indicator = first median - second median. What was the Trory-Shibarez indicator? 0.41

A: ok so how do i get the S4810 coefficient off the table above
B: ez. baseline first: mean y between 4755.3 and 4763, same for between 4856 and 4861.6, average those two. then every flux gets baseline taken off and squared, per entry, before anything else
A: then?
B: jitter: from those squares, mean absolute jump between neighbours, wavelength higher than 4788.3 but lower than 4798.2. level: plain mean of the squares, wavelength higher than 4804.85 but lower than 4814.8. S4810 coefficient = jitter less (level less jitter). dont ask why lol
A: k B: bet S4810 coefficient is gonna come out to -3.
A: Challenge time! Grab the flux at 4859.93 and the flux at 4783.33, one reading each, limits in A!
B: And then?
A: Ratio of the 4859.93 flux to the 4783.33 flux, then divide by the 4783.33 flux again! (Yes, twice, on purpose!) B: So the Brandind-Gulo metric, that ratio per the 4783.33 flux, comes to 0.086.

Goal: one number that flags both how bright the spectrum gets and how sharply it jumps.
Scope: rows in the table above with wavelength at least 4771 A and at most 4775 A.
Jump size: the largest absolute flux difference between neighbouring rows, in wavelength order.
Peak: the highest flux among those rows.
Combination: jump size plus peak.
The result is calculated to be 19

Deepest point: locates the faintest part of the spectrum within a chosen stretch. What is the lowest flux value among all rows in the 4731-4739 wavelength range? 9.278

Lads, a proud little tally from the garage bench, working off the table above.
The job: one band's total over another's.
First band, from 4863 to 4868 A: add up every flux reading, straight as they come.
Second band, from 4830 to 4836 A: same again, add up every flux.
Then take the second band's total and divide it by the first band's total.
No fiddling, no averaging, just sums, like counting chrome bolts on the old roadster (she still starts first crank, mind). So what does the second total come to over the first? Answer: 1.08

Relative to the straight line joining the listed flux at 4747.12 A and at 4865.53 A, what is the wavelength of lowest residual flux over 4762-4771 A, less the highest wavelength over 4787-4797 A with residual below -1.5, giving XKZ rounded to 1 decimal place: -29.7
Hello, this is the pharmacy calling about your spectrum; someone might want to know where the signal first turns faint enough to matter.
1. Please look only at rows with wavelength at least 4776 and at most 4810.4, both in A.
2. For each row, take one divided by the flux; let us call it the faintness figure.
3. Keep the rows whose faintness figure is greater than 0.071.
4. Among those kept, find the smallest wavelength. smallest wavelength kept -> 4777.82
